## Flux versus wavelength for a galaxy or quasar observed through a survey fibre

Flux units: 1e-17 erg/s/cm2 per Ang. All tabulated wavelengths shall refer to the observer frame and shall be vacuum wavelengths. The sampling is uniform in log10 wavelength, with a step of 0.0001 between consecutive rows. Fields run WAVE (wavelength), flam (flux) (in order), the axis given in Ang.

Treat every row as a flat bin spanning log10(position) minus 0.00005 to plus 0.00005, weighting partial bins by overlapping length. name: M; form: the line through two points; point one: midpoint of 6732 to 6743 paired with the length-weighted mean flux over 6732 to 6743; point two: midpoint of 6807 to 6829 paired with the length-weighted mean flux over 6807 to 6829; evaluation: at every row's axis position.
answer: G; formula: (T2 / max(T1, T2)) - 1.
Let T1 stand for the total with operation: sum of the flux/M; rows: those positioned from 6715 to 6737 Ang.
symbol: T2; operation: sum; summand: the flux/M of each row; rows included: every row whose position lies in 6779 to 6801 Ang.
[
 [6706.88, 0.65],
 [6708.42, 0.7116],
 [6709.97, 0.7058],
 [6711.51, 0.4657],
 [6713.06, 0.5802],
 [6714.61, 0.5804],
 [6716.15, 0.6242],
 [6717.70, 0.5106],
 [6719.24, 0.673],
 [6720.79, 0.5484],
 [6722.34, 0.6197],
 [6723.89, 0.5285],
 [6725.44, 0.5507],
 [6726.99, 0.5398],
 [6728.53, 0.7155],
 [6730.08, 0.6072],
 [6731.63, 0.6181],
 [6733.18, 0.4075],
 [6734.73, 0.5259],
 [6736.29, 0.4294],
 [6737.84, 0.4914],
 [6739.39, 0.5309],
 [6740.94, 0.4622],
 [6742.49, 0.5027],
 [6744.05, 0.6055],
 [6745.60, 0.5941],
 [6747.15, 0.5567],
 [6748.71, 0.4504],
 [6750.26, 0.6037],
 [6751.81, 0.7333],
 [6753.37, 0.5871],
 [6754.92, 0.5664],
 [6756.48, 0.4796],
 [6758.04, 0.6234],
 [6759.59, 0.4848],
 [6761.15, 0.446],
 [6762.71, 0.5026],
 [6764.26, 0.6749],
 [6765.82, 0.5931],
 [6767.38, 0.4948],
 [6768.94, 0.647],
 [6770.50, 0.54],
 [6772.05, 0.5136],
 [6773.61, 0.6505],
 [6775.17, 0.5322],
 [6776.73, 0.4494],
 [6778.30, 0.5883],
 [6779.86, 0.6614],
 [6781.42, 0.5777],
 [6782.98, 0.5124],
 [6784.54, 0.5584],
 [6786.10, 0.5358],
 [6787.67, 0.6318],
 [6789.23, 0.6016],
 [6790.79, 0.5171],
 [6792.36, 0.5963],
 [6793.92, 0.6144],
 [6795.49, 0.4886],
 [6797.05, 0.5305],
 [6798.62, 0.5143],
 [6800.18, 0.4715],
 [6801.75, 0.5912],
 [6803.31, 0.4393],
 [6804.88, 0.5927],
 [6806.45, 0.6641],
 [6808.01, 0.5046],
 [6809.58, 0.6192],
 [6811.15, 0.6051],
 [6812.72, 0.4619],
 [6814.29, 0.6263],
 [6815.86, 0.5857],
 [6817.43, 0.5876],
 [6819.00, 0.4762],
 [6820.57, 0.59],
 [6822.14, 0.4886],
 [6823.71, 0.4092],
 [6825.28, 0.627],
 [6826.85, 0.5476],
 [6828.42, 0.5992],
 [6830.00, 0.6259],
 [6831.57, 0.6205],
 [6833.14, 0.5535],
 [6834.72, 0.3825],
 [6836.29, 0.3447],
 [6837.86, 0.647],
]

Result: -0.11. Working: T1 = 16.7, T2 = 14.8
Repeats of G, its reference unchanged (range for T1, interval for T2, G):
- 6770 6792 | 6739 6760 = 0.00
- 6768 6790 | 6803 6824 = -0.10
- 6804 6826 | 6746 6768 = 0.00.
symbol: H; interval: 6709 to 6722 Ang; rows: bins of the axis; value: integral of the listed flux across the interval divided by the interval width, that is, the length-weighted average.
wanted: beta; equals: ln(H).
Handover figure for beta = -0.530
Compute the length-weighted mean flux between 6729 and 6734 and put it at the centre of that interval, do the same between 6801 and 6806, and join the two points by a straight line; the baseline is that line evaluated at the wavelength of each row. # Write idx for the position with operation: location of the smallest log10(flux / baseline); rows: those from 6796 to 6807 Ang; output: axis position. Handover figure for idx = 6803.31 Ang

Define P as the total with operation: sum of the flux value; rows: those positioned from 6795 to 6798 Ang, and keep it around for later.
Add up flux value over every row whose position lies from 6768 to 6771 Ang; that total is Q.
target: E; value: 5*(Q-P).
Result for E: 0.8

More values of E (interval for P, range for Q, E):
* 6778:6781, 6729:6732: -0.1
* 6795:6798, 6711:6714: 0.1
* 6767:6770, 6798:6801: -0.8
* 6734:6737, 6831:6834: 1.1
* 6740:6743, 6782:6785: 0.5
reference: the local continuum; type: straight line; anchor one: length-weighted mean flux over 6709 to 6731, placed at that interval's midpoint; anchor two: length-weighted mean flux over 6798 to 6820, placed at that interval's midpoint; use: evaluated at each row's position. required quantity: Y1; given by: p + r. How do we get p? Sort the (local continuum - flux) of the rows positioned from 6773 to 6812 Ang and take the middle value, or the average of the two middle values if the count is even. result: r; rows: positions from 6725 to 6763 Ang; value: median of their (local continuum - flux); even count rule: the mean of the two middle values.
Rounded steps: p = -0.01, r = 0.05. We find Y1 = 0.04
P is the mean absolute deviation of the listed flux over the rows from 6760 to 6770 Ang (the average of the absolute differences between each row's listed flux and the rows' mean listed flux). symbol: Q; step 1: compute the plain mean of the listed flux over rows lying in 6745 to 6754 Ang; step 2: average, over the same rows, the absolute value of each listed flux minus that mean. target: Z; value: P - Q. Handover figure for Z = 0.022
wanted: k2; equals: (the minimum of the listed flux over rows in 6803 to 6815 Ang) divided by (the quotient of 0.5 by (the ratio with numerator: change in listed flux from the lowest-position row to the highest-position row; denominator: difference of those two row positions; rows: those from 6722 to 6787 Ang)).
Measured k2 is -0.0012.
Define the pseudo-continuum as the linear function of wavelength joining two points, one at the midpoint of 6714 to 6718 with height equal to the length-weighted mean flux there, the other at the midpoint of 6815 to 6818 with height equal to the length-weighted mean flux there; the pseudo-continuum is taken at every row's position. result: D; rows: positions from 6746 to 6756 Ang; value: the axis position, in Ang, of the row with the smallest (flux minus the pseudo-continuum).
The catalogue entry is 6748.71 Ang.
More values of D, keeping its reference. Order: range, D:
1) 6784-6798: 6795.49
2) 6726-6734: 6733.18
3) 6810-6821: 6812.72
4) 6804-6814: 6812.72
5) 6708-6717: 6711.51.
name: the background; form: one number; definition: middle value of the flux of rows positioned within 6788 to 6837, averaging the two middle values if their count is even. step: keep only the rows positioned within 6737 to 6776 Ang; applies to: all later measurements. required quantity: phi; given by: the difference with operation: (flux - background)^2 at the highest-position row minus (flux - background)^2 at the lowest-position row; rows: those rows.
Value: -0.006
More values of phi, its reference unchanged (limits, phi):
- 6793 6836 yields 0.040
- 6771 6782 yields -0.005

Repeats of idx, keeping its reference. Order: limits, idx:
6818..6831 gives 6823.71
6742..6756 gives 6748.71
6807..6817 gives 6812.72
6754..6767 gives 6761.15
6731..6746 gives 6733.18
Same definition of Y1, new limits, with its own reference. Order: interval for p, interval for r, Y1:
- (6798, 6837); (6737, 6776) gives -0.01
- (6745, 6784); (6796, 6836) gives -0.03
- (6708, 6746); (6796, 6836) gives 0.00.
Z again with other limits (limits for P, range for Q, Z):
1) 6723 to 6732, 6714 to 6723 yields 0.007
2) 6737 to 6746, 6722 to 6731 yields -0.008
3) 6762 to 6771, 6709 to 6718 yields 0.003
